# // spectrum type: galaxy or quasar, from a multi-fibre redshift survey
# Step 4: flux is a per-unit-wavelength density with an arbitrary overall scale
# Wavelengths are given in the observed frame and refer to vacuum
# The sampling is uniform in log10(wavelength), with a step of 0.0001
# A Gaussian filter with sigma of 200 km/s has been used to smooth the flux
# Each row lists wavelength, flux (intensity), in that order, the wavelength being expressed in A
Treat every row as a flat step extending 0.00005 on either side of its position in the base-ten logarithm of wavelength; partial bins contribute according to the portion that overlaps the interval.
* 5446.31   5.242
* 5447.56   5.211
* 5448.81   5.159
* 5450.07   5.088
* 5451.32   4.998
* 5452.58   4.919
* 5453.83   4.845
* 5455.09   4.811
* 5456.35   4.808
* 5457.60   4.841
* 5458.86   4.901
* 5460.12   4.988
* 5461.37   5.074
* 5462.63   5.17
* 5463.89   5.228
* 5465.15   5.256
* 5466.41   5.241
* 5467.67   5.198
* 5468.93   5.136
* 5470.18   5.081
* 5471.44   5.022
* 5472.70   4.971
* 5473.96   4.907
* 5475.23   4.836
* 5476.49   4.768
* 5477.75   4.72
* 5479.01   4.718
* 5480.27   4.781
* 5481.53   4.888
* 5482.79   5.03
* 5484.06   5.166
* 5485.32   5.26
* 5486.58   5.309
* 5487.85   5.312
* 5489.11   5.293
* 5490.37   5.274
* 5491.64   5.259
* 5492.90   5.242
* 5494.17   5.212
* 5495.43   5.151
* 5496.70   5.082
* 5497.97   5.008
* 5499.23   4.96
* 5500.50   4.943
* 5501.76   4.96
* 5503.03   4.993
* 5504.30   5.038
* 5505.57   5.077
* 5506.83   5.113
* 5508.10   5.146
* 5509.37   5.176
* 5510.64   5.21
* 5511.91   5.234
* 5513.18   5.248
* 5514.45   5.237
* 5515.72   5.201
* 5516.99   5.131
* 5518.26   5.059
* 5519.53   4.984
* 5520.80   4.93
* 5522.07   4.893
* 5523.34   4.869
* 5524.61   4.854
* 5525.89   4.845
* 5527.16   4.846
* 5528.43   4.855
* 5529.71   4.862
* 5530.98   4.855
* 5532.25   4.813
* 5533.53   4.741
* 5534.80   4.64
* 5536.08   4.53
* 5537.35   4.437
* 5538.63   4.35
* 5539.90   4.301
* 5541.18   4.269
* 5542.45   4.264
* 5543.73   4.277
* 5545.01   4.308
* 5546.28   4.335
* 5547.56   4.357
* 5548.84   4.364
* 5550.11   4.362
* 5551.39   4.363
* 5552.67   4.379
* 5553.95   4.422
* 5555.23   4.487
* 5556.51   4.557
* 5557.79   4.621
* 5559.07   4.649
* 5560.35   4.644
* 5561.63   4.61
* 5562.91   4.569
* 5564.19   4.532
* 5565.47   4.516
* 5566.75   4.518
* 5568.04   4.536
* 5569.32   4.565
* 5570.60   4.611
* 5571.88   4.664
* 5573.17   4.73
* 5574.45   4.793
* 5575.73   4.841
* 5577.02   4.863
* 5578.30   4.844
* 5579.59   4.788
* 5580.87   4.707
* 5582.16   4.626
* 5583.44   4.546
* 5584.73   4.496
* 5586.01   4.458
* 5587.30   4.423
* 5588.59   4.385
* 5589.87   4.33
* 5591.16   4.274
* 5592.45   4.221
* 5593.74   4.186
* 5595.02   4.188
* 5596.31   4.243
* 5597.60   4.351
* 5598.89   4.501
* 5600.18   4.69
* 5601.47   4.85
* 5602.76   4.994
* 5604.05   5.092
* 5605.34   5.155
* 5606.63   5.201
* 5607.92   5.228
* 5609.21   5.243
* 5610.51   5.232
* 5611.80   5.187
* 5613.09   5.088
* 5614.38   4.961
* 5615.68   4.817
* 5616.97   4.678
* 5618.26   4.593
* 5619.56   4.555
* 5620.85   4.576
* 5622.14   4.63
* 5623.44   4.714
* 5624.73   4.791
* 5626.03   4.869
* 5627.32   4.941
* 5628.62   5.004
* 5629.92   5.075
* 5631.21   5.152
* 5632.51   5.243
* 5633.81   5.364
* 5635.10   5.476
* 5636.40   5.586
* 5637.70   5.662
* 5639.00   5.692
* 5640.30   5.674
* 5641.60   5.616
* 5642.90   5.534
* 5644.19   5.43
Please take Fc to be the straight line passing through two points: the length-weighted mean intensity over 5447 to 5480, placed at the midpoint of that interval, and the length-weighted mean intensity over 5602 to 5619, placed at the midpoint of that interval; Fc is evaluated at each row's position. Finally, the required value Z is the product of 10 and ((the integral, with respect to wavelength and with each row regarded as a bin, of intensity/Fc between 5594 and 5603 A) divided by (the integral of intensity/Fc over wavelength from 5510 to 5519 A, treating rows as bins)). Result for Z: 8.7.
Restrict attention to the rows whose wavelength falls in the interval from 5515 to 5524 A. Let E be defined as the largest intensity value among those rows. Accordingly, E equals 5.201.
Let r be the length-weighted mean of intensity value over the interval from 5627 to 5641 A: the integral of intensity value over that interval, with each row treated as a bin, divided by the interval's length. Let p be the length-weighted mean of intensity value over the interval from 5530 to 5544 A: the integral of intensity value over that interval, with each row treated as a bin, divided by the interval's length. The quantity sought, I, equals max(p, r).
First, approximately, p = 4.51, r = 5.4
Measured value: 5.36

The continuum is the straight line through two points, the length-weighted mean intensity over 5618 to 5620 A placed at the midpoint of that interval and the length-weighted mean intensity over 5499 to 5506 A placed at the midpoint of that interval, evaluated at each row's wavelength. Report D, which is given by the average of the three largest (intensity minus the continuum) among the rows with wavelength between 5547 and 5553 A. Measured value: -0.4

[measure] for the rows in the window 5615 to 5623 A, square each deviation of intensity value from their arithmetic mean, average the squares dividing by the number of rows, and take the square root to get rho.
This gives 0.09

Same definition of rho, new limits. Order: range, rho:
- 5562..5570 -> 0.02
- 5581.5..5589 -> 0.08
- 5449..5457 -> 0.10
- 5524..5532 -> 0.01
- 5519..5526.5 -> 0.05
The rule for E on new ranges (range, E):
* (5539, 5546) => 4.308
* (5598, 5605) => 5.092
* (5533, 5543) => 4.741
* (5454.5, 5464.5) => 5.228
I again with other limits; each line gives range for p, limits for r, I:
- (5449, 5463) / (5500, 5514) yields 5.11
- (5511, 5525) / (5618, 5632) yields 5.07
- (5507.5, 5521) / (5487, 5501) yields 5.16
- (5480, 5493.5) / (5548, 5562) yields 5.18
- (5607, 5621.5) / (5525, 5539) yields 4.93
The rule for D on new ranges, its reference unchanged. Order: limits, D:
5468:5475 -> 0.0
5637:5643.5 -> 1.2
